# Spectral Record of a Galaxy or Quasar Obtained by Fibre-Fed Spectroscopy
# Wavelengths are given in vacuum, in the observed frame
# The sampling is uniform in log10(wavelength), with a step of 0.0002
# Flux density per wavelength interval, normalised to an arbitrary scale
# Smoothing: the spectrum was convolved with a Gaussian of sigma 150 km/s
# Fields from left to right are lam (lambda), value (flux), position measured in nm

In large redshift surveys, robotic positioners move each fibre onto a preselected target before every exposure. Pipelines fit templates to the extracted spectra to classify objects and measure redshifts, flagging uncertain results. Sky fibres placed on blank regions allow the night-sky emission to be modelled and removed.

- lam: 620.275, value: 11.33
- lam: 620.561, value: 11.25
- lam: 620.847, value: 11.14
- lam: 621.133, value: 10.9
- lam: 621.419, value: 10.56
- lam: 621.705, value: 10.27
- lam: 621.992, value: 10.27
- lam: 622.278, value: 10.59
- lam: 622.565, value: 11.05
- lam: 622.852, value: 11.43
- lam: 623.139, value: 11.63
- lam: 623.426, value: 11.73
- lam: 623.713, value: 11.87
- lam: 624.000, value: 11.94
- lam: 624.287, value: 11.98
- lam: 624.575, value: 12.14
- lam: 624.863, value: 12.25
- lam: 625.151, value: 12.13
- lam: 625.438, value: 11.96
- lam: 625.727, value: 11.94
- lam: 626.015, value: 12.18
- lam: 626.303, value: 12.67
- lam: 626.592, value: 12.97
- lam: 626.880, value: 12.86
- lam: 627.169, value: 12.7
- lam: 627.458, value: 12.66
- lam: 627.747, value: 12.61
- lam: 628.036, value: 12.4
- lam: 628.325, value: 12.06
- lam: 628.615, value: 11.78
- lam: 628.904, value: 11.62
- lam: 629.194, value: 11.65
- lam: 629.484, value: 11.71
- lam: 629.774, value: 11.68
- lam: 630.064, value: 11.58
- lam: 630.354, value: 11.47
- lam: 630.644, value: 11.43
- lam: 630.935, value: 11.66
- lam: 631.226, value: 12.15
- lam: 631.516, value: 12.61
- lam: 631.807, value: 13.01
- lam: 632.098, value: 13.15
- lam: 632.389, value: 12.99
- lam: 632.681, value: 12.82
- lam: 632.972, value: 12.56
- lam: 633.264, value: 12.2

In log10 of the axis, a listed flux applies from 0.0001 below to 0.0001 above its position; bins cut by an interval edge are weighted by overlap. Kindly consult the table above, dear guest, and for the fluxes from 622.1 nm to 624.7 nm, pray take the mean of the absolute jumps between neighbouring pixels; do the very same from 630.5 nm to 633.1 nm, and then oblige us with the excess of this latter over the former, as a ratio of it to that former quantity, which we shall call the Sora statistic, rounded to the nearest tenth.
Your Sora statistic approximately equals 0.5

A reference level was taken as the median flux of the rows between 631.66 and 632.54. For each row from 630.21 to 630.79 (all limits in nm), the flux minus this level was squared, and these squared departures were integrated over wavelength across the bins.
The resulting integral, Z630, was 1.41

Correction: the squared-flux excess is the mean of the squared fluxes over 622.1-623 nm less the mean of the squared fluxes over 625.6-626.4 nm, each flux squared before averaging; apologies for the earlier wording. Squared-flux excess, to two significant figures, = -29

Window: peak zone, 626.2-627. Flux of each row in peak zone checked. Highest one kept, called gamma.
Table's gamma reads 12.97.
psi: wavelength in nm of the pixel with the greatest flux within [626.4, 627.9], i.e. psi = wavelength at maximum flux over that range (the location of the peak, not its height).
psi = 626.592 nm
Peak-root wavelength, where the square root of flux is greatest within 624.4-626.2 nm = 624.863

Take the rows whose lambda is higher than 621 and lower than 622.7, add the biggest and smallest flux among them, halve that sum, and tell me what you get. 10.7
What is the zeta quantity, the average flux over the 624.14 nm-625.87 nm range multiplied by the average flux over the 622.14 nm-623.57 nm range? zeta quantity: 136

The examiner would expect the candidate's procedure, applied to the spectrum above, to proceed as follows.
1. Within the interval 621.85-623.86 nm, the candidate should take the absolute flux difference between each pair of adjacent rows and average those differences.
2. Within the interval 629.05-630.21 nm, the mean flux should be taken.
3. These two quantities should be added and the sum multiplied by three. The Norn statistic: 35.8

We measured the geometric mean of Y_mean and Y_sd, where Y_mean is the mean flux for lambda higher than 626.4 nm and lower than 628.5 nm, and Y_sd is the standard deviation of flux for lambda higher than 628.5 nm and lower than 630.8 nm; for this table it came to 1.2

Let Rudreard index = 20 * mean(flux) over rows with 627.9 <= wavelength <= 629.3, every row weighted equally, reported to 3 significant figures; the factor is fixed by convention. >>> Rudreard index 238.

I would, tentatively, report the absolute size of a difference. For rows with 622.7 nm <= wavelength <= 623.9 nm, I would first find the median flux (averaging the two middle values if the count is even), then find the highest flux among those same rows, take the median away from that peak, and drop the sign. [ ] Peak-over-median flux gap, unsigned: 0.19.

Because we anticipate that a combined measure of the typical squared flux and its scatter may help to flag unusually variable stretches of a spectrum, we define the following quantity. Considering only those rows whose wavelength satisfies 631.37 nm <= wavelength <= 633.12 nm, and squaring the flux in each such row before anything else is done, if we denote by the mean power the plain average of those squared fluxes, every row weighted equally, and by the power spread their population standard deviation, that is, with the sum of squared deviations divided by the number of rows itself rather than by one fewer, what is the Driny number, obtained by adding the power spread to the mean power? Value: 171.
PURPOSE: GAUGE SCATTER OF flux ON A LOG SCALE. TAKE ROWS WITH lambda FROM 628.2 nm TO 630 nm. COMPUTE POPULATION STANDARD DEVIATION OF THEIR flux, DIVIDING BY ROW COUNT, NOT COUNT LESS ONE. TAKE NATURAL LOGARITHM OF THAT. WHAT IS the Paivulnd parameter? -1.91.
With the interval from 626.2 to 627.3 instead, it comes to -2.10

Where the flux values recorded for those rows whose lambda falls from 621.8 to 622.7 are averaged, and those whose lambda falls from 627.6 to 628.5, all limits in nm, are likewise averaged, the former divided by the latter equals 0.86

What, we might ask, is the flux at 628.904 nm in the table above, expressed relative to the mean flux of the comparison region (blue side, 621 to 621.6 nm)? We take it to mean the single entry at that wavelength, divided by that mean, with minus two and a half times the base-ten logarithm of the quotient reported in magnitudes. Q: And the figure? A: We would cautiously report -0.09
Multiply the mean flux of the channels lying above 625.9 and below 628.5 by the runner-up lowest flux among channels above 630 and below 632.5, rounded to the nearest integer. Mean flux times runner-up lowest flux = 144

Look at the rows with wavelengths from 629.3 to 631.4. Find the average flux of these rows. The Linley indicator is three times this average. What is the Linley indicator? 35.0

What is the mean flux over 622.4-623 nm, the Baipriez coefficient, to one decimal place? 11.2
